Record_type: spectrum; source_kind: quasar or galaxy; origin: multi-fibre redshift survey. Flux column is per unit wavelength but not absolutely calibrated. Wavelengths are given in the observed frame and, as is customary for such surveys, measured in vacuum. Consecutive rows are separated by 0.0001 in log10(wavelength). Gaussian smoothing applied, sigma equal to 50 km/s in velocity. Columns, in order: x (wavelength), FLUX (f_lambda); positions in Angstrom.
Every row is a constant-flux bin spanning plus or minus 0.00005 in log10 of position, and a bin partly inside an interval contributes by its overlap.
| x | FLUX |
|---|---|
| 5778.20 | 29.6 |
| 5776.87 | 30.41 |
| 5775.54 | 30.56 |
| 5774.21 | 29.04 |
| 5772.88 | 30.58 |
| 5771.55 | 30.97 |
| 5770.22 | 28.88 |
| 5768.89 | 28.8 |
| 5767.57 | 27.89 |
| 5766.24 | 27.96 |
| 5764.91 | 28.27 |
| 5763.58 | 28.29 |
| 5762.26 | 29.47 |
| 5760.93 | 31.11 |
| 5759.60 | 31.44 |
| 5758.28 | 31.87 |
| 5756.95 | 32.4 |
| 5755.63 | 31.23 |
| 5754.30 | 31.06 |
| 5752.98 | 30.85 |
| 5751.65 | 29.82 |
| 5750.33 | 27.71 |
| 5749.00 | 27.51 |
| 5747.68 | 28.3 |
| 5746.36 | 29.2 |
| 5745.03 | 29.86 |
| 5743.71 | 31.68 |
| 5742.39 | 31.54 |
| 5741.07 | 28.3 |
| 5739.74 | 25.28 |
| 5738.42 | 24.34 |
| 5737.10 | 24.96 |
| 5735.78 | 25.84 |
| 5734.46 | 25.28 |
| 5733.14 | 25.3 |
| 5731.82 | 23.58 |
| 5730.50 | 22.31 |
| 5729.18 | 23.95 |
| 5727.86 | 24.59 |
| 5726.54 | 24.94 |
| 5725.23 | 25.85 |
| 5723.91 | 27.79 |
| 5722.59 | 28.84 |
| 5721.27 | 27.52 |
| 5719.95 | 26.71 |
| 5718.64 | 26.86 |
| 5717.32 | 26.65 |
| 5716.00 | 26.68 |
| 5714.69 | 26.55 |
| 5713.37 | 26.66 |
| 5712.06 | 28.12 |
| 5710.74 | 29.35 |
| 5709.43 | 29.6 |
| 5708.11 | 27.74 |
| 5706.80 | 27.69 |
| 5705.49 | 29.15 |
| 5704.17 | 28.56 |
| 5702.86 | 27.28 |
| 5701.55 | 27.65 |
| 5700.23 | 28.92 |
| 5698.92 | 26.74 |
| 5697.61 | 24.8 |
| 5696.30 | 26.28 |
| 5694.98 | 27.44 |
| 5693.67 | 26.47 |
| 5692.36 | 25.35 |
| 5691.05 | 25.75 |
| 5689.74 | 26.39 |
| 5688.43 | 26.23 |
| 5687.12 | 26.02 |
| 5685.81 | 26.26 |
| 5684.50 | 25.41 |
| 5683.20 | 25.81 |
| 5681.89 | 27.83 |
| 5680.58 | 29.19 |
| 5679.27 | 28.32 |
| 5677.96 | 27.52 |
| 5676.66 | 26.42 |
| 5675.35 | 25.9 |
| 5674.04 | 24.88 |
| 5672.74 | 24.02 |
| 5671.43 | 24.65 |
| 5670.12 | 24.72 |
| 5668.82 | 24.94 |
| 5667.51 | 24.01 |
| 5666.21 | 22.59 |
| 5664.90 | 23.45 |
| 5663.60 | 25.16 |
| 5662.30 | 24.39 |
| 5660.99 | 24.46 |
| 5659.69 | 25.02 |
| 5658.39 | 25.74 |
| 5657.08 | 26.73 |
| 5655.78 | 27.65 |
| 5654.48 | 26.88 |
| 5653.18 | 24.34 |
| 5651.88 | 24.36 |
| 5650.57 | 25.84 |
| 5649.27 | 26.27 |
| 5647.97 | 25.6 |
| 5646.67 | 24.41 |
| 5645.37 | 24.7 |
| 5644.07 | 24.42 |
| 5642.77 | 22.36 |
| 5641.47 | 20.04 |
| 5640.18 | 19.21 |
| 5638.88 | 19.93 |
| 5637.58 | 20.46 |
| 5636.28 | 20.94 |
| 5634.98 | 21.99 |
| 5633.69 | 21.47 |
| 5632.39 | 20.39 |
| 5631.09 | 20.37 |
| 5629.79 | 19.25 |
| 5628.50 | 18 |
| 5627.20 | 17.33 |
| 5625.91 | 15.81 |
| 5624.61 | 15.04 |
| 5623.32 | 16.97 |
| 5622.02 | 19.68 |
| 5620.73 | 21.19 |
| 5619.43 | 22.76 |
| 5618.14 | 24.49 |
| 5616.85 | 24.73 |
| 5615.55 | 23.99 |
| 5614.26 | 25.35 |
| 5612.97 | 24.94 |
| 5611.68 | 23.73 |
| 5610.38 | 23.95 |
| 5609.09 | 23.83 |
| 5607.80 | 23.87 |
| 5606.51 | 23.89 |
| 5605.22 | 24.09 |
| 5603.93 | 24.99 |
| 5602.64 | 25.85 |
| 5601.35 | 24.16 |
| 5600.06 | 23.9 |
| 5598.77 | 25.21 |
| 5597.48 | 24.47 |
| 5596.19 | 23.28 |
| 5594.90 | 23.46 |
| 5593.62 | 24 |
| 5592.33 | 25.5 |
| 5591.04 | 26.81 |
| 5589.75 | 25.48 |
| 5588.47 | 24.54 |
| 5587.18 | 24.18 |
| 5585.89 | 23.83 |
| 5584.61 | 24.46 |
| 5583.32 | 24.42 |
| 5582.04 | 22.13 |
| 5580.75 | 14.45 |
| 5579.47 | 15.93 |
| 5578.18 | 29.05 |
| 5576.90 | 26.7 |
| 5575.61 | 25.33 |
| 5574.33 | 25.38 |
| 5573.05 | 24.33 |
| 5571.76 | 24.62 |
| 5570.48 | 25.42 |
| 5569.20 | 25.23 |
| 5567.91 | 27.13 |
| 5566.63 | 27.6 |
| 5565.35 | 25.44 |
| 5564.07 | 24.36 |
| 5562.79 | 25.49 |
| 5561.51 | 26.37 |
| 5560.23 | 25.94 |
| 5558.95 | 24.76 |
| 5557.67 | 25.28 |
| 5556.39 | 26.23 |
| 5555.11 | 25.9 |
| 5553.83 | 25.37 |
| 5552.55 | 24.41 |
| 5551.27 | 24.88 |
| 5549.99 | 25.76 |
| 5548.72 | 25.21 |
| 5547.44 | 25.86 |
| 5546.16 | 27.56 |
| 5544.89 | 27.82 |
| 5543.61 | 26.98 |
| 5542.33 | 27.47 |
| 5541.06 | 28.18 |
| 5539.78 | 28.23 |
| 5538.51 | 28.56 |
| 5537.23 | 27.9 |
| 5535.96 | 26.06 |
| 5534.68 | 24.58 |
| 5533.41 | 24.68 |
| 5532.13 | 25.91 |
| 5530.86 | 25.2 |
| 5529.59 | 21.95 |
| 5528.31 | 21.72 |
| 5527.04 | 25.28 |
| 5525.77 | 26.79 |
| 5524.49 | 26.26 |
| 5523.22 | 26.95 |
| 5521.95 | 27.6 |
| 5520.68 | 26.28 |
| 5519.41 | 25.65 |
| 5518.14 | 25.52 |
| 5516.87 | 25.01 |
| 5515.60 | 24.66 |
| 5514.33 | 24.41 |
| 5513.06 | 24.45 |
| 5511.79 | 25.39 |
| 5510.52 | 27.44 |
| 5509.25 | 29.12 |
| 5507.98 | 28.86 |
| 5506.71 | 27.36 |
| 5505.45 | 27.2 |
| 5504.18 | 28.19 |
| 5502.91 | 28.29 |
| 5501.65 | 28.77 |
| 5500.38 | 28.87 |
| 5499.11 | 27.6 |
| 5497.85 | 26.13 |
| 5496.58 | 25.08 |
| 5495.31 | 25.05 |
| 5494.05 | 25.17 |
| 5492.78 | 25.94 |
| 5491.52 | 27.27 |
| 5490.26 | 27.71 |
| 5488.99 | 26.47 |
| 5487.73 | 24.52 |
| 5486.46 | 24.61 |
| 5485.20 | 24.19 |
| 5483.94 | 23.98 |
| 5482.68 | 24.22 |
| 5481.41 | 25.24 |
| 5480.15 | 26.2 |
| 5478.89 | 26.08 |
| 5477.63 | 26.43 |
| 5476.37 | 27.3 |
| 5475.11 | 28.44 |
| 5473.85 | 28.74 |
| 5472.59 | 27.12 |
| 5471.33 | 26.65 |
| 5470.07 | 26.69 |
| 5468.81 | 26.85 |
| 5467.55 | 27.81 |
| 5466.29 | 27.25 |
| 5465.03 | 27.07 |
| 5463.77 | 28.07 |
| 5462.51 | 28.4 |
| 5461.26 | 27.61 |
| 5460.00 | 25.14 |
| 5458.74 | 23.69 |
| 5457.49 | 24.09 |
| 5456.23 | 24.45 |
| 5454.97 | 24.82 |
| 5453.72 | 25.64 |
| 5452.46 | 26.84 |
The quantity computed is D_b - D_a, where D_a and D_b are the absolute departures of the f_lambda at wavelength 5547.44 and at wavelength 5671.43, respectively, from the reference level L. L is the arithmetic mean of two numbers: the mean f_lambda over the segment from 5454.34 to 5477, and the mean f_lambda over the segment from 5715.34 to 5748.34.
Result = 1.2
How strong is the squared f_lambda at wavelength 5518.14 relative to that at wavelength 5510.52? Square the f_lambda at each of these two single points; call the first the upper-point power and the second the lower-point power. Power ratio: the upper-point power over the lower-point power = 0.86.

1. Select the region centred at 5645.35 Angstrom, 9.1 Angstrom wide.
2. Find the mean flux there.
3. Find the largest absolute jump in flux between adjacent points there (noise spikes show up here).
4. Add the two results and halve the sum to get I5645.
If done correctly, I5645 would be 13.1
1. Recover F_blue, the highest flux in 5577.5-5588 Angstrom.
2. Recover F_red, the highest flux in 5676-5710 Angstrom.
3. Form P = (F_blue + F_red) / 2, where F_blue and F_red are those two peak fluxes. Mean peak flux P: 29.3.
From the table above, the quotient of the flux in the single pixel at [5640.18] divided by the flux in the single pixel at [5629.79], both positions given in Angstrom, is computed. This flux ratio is 1.00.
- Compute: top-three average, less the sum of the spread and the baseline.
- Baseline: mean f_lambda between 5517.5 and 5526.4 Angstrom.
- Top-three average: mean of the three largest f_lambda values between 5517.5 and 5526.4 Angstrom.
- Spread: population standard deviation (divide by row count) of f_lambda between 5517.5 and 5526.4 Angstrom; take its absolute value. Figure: 0.00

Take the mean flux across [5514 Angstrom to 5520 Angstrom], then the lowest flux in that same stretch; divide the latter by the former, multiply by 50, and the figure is 48.7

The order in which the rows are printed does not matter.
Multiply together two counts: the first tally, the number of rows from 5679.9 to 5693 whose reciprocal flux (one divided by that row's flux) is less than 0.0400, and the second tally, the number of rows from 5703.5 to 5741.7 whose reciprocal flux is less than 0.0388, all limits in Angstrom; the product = 190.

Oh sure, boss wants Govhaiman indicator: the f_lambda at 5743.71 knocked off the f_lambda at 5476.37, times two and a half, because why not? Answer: -11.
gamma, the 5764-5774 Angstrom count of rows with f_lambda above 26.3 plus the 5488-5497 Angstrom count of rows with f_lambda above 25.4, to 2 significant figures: 11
